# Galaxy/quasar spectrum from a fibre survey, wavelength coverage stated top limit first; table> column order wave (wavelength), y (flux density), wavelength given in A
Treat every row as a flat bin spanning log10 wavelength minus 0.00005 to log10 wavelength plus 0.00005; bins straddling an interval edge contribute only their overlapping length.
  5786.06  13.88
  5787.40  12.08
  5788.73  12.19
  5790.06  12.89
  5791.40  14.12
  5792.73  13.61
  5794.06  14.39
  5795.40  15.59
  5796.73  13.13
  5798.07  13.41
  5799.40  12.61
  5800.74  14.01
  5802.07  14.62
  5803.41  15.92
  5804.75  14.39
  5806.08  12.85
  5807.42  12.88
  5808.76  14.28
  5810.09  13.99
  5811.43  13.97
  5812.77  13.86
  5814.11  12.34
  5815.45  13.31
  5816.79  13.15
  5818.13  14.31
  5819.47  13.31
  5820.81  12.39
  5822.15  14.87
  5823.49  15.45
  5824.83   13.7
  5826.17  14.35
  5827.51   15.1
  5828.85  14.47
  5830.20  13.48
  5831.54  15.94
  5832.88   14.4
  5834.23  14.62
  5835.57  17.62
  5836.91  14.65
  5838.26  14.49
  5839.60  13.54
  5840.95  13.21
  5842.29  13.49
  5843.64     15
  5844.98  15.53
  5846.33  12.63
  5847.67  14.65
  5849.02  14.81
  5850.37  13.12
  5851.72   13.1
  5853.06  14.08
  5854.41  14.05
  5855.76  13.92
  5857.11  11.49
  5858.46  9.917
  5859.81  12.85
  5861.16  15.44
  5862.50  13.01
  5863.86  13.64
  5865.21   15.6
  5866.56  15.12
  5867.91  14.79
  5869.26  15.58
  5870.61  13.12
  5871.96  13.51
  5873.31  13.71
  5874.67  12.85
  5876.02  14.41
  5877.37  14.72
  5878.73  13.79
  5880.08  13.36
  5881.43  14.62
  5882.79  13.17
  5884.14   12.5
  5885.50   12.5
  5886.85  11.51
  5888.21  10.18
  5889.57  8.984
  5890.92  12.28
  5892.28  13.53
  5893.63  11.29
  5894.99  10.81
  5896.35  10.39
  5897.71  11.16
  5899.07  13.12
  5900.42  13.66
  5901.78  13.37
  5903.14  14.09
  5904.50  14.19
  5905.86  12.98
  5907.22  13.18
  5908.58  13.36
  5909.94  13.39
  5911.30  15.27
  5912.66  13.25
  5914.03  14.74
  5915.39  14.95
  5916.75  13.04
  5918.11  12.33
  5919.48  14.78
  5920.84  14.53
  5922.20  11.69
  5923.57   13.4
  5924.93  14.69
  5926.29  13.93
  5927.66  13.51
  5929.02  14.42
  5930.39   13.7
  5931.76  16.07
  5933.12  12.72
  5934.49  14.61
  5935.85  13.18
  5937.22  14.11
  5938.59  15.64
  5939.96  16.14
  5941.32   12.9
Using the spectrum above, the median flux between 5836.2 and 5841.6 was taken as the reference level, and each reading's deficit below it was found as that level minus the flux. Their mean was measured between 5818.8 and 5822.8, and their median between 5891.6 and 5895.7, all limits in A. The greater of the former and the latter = 2.7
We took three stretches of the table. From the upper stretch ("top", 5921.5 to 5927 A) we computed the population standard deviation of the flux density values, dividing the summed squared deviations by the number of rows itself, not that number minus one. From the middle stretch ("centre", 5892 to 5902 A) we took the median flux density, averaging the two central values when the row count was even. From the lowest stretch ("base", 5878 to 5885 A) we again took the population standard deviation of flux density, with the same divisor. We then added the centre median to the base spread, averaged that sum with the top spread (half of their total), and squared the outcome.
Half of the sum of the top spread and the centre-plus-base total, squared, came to 49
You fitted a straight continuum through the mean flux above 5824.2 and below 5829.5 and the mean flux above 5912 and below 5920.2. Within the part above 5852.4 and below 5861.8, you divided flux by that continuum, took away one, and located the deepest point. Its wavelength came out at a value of 5858.46 A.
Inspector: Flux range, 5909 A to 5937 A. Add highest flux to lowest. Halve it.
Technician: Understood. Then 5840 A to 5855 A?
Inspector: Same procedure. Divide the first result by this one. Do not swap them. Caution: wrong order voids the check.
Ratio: 0.99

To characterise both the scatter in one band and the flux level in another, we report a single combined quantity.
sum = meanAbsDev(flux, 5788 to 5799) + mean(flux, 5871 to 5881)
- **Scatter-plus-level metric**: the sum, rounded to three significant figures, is 14.5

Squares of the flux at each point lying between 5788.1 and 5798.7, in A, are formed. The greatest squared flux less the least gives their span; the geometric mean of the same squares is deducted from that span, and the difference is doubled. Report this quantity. -183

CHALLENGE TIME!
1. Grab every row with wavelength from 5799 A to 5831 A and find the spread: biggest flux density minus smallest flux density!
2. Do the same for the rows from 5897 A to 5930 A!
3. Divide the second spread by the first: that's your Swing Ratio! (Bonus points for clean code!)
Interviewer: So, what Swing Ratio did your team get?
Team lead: 1.1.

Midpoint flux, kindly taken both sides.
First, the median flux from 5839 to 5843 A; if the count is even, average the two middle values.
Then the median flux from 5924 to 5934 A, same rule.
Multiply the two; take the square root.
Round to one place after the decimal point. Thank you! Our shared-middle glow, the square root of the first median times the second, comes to 13.7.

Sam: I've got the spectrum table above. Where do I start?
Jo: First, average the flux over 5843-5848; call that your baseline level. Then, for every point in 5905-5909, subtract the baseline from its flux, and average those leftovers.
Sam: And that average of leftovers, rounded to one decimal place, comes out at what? -1.3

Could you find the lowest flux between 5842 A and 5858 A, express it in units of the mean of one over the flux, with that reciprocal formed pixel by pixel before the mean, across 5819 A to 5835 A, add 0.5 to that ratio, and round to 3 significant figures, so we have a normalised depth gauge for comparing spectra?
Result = 165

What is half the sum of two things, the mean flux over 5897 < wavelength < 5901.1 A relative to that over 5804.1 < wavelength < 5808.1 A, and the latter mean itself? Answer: 7.16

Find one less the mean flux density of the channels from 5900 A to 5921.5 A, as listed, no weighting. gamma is -12.8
